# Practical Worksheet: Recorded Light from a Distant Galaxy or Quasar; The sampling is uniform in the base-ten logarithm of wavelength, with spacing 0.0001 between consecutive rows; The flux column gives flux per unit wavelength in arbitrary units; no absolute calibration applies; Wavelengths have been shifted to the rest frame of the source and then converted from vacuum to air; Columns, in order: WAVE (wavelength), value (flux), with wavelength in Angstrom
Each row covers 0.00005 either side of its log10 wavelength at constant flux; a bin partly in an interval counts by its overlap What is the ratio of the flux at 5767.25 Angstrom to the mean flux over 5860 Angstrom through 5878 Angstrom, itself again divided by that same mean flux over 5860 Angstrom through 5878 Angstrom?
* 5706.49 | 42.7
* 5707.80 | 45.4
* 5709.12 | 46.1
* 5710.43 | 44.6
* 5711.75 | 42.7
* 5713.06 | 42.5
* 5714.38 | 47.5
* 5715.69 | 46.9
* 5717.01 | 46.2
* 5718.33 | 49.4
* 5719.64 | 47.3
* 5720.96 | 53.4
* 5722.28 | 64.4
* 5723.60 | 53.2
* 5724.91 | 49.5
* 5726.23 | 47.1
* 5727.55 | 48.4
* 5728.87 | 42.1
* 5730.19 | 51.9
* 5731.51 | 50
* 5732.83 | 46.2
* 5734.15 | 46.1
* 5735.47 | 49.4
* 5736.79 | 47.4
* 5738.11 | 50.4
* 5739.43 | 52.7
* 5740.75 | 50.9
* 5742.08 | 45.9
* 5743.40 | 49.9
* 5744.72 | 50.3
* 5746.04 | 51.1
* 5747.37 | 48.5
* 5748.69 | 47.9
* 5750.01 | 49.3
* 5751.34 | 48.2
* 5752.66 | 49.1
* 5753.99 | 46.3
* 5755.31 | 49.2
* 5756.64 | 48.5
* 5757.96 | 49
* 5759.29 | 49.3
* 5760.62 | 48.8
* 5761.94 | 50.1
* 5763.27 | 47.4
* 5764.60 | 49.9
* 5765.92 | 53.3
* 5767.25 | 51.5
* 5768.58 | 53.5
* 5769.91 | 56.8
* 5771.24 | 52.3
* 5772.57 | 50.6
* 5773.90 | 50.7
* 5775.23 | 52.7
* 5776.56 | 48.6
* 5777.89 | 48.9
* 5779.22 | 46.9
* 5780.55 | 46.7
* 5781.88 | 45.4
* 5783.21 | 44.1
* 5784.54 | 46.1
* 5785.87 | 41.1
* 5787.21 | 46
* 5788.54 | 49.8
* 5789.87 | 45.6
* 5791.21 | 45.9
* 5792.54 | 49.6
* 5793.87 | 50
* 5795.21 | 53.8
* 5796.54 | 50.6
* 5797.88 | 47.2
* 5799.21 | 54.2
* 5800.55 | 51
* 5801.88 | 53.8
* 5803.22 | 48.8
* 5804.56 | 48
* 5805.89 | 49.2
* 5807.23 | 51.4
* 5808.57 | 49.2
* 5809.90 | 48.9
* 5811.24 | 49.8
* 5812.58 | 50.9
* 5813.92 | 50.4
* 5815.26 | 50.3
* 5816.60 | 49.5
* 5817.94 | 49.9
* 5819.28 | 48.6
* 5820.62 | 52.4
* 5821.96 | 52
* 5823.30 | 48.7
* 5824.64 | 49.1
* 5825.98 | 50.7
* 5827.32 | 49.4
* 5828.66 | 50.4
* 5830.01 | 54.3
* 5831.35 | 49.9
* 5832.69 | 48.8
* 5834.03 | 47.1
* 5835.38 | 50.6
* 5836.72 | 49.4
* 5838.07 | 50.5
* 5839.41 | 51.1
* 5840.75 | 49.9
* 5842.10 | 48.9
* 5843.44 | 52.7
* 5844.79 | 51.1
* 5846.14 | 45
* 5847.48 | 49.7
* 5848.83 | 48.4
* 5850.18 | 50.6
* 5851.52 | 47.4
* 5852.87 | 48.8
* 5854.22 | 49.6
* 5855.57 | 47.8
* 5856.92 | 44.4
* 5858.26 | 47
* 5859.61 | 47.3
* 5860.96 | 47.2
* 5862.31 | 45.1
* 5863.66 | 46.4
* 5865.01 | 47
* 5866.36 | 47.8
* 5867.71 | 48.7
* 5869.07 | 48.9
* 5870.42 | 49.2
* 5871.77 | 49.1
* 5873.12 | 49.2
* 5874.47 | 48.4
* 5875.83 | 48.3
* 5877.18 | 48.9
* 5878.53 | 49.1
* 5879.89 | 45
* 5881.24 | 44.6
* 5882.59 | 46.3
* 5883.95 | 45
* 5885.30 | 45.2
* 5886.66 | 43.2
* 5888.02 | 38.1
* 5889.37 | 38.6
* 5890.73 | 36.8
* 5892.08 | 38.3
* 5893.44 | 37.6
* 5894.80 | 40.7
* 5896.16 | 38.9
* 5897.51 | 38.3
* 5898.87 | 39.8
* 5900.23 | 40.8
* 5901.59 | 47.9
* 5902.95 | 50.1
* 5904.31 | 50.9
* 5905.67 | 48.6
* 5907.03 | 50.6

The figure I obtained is 0.0223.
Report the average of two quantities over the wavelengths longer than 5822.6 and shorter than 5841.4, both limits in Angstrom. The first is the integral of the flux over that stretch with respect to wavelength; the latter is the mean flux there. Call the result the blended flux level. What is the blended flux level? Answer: 495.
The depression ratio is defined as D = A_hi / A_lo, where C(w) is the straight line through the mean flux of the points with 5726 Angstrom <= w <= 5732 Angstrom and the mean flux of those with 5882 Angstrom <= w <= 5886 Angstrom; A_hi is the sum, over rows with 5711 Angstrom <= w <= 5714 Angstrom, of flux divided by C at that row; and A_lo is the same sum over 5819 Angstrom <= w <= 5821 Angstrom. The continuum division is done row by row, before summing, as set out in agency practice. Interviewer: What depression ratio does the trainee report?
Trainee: 0.81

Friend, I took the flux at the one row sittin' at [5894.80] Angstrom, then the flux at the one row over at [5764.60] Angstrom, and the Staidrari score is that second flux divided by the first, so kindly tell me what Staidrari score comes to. 1.226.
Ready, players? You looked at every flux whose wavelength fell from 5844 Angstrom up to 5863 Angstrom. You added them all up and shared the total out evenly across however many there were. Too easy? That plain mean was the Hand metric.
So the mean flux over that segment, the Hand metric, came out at 47.8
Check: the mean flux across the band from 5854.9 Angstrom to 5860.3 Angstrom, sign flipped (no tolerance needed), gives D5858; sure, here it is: -47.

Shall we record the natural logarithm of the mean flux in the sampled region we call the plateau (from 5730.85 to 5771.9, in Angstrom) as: 3.91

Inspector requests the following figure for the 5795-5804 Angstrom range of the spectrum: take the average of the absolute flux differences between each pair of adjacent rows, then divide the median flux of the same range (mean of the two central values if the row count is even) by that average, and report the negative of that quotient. -12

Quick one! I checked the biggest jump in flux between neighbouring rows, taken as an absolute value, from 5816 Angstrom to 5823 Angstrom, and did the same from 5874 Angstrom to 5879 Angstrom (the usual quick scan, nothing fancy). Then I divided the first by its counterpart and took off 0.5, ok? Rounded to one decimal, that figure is 5.8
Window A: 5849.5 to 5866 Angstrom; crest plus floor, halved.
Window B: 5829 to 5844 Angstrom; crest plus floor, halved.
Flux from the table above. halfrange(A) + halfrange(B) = 98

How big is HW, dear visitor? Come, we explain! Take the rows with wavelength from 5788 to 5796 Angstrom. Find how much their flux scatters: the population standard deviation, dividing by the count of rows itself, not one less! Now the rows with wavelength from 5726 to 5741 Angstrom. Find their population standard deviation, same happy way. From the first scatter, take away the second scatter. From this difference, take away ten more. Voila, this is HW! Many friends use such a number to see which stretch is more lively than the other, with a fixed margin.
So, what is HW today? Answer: -10.1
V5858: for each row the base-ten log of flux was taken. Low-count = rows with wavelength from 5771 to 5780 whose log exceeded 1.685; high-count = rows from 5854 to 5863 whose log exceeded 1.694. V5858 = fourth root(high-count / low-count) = 0.64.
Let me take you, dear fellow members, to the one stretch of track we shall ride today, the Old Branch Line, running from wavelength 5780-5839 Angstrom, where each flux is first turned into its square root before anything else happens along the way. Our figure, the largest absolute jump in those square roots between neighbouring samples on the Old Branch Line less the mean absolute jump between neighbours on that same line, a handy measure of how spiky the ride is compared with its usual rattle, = 0.33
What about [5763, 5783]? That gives 0.16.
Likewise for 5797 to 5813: 0.32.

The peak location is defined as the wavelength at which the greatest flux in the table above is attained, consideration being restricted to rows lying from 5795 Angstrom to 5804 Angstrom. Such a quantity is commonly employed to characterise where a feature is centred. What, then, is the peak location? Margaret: 5799.21 Angstrom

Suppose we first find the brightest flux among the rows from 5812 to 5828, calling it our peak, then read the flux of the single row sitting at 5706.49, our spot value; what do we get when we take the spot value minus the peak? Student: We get -9.7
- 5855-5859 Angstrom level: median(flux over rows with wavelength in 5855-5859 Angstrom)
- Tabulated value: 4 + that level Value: 51.0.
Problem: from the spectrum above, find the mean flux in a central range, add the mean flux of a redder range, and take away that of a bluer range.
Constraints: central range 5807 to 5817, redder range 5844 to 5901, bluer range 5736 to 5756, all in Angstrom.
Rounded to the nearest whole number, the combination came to 46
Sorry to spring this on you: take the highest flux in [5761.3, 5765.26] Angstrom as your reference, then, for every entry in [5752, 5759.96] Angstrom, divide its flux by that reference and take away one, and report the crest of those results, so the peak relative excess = -0.016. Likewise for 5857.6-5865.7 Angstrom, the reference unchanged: -0.056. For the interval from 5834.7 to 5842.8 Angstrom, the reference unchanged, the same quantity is 0.020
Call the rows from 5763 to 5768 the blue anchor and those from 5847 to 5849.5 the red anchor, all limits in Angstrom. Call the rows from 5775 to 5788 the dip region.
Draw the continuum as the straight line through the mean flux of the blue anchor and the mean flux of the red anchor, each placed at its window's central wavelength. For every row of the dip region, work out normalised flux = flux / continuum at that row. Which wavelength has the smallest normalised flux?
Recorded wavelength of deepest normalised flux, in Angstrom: 5785.87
